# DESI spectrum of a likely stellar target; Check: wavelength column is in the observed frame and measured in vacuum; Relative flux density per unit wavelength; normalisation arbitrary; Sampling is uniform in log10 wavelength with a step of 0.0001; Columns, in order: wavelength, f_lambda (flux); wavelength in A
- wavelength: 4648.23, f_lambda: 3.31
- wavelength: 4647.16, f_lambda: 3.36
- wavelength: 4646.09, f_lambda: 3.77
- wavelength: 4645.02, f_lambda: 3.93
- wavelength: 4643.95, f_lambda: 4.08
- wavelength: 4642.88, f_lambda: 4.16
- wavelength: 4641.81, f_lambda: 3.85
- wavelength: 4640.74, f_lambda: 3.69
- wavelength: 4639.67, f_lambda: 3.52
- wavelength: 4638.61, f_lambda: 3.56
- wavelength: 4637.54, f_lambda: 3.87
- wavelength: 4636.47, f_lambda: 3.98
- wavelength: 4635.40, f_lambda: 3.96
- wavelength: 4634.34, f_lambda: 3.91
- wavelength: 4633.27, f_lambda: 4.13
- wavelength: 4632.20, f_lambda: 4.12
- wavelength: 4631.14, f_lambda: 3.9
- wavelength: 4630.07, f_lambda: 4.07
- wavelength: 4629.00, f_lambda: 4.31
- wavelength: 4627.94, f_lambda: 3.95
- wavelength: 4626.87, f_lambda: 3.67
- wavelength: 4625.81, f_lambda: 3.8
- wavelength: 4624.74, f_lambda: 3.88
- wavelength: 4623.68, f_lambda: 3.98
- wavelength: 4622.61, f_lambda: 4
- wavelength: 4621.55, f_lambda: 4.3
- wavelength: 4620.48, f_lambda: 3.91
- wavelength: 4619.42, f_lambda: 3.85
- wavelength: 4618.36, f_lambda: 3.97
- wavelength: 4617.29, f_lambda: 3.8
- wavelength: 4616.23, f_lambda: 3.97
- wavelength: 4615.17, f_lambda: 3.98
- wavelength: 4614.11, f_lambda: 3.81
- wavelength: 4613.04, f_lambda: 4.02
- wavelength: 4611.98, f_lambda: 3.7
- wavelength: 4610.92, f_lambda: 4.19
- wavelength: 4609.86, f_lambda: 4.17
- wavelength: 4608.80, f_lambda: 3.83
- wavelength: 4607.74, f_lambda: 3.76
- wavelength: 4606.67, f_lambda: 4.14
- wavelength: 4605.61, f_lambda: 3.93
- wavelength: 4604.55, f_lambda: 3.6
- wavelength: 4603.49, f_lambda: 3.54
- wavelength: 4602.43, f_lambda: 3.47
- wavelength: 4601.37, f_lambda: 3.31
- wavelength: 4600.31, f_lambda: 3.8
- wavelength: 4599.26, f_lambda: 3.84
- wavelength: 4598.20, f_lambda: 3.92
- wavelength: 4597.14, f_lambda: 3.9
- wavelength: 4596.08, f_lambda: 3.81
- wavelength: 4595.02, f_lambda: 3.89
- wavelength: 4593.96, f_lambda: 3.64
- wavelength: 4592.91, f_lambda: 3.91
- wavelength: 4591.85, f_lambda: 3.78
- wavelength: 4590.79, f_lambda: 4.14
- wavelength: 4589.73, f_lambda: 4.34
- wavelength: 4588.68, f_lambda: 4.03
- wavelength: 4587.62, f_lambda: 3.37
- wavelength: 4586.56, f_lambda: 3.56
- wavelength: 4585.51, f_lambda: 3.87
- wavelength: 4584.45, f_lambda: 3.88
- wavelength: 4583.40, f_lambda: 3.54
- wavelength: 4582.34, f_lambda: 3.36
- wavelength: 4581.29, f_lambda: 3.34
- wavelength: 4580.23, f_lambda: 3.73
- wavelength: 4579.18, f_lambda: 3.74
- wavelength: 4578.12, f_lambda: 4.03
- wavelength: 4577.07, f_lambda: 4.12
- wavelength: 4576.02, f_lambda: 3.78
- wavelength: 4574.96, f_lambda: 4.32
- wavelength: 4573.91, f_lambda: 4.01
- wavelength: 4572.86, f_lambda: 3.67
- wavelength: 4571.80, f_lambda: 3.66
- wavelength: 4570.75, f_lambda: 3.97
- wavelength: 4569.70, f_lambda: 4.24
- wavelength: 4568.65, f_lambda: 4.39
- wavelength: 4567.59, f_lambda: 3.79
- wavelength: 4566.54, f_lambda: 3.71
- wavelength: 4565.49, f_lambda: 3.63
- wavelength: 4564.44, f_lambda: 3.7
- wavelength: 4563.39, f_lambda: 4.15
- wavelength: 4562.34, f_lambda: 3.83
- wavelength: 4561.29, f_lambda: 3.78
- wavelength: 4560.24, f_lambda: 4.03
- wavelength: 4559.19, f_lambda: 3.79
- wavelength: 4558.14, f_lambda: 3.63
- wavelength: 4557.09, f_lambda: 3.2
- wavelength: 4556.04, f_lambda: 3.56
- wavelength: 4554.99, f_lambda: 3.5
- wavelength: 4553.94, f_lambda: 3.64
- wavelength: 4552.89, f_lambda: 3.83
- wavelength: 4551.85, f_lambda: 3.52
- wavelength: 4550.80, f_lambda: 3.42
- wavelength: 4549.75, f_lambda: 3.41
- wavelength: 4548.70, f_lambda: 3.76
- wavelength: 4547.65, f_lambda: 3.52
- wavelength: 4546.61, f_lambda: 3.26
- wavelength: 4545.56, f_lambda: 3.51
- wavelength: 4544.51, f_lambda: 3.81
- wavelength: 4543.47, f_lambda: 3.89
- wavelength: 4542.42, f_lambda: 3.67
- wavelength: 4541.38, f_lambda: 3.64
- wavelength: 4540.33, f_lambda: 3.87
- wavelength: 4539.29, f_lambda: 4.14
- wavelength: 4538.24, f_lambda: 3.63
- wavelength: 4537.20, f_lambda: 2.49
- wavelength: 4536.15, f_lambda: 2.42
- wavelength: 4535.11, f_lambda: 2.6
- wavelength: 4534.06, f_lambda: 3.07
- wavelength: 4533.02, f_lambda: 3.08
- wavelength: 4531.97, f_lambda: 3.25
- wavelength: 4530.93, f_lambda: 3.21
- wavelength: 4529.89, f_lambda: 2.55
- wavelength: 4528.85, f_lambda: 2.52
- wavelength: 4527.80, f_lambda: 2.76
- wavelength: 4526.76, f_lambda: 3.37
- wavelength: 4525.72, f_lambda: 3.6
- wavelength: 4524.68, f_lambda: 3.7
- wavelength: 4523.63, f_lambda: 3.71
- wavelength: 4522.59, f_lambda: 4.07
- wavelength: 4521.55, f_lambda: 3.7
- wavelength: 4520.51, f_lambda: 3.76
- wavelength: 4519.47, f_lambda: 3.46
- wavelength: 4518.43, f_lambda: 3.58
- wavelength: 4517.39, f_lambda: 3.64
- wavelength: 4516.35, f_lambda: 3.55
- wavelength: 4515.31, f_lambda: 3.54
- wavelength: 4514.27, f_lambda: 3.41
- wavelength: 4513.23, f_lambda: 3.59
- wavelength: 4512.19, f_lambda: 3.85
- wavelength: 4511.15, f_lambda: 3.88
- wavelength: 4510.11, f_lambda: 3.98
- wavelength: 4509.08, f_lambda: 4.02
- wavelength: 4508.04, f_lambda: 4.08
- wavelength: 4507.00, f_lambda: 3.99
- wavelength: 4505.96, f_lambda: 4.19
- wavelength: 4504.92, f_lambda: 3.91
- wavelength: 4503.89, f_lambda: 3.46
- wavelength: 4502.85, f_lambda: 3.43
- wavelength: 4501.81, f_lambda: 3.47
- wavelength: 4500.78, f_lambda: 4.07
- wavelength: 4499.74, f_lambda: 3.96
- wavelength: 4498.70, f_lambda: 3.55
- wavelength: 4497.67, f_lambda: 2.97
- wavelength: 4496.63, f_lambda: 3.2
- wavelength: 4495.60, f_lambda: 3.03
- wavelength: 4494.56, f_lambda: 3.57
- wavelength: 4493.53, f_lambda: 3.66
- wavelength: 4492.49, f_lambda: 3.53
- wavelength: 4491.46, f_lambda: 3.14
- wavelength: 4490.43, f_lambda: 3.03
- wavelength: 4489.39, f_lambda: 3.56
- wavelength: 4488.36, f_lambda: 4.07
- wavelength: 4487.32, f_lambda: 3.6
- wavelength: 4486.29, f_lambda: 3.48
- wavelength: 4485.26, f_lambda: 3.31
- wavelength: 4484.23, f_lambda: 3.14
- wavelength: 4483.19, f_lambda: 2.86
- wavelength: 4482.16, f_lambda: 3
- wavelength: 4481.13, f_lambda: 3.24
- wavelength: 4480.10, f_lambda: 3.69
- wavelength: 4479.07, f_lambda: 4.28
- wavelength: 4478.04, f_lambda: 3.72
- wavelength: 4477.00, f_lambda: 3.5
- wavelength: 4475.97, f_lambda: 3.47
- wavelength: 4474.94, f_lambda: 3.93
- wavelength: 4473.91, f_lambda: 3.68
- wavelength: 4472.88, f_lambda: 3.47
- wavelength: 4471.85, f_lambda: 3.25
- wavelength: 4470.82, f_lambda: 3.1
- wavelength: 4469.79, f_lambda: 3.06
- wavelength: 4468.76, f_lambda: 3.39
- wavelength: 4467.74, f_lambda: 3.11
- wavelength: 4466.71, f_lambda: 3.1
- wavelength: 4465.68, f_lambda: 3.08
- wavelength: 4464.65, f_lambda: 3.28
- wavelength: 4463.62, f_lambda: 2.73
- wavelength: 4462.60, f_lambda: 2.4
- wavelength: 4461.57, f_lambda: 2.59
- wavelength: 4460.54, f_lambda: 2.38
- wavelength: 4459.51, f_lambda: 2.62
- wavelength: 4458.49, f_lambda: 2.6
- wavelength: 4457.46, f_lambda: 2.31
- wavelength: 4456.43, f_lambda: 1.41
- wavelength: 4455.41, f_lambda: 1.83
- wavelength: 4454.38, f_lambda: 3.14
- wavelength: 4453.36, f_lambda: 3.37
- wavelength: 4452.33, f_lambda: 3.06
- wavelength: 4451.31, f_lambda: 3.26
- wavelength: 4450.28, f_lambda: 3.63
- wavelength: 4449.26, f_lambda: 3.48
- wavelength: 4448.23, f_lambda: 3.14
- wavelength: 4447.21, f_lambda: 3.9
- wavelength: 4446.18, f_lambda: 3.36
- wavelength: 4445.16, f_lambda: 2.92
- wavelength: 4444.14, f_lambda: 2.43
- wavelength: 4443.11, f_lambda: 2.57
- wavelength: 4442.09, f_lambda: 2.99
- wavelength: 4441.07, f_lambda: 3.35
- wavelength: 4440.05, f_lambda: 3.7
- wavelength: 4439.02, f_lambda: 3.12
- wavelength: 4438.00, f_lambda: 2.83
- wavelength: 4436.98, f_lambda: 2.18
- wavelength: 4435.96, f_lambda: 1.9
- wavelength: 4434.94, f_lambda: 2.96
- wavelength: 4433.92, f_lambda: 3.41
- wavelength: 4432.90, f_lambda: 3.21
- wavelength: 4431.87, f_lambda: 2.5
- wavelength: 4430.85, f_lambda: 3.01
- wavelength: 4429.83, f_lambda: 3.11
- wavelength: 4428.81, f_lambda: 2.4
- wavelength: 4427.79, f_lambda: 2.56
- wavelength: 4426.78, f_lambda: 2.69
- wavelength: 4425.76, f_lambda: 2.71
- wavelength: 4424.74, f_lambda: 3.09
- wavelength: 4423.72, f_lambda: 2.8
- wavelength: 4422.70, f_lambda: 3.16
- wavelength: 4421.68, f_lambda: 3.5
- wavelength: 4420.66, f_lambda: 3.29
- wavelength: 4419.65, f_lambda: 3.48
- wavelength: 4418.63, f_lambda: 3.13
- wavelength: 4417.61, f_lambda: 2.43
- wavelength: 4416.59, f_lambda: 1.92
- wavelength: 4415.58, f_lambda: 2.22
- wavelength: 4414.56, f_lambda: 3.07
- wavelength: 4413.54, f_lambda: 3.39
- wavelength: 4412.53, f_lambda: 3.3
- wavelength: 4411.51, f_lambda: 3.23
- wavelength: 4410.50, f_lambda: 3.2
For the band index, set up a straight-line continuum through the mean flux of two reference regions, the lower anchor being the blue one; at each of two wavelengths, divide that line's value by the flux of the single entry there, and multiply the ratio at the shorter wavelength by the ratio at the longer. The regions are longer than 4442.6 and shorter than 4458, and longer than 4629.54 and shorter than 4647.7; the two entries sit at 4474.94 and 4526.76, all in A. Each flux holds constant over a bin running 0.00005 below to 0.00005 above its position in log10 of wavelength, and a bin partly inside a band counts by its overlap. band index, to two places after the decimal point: 0.76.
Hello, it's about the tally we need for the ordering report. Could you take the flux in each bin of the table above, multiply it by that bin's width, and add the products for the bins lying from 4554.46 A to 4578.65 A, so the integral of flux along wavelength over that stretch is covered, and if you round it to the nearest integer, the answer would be 93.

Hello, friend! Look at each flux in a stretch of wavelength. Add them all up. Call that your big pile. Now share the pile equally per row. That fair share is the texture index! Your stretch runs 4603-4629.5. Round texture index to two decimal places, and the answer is 3.92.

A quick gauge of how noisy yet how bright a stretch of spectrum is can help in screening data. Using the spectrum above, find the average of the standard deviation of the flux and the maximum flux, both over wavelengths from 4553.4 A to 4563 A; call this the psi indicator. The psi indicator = 2.13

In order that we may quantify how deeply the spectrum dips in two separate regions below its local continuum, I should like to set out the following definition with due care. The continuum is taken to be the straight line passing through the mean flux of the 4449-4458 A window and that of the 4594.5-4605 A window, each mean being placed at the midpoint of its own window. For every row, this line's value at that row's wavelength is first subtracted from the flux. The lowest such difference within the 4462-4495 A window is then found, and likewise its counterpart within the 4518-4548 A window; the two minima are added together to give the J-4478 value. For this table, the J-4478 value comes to -1.4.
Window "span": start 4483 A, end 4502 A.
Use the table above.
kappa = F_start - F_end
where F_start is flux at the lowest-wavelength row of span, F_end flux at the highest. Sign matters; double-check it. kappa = -0.6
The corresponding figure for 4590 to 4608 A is 0.4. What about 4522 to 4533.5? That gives 1.0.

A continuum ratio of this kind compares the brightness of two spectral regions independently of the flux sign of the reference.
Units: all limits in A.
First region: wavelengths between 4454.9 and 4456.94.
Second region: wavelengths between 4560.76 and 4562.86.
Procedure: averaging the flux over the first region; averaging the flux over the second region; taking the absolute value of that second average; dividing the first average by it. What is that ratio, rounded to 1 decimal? 0.4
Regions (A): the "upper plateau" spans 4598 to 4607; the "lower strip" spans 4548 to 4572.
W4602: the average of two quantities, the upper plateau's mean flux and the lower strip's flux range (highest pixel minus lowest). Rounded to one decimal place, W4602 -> 2.5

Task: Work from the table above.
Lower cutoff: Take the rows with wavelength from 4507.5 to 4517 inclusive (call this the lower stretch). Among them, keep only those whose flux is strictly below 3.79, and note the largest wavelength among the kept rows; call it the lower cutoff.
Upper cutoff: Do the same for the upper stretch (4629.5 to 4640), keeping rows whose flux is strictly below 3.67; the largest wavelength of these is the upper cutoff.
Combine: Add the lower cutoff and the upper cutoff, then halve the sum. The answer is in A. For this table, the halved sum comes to 4578.0 A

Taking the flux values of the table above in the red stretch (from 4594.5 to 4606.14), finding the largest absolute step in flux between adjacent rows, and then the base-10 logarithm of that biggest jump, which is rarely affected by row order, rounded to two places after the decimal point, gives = -0.31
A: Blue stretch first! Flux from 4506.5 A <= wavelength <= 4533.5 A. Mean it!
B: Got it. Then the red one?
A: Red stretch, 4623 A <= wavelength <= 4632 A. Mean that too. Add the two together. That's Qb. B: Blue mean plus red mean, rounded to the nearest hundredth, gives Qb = 7.48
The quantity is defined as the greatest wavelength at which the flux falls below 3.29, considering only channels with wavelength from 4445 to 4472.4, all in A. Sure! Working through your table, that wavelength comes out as 4471.85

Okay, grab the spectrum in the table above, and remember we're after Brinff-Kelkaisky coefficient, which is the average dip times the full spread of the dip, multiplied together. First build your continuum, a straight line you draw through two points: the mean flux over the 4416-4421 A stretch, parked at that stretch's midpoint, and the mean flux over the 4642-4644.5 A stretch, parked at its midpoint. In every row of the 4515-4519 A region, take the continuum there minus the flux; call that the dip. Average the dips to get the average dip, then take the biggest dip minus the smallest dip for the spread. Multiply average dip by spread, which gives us -0.02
